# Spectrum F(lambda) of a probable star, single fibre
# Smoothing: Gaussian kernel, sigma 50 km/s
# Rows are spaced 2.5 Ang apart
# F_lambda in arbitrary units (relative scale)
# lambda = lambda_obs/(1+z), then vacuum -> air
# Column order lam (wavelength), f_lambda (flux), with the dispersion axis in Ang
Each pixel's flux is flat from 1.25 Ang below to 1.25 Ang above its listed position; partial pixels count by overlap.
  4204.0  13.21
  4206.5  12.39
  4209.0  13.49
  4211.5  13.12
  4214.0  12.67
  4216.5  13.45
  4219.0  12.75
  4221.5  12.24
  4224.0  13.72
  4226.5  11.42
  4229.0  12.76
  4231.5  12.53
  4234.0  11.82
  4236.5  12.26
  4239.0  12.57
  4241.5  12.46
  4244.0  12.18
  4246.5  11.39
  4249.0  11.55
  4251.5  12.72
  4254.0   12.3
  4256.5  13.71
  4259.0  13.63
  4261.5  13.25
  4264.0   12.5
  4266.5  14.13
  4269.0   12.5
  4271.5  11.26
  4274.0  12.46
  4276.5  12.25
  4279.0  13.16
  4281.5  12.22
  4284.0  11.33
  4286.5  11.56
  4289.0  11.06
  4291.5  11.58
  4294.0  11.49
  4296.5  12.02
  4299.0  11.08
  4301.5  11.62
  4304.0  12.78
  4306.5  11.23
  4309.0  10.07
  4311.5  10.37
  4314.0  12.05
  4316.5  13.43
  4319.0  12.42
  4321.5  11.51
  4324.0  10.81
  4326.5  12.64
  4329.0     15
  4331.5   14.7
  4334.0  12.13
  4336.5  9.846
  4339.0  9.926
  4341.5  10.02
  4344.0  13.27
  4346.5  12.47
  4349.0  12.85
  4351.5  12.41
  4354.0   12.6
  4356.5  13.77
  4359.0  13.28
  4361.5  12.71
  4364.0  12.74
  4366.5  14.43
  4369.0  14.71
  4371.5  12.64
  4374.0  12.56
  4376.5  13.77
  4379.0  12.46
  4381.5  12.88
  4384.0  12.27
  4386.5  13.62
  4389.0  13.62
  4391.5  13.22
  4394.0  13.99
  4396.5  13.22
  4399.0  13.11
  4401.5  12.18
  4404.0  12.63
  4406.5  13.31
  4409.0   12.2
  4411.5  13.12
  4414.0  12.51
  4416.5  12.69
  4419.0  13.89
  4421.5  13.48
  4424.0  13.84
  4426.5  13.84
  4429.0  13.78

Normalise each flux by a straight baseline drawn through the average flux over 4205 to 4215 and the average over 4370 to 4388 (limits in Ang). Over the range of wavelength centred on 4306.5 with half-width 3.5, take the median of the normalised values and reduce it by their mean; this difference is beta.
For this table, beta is -0.010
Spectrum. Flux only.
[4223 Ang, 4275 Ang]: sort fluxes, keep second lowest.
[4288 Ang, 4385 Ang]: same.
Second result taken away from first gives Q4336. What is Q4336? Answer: 1.5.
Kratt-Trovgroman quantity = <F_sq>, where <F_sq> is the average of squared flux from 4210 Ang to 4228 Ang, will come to 164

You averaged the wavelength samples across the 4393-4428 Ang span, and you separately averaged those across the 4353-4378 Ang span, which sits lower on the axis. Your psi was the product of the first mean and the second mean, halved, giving 88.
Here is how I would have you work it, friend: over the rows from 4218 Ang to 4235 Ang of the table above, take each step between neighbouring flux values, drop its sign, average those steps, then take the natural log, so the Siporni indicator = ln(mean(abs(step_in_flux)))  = 0.1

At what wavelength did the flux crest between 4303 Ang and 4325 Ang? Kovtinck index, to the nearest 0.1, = 4316.5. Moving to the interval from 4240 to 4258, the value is 4256.5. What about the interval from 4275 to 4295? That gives 4279.0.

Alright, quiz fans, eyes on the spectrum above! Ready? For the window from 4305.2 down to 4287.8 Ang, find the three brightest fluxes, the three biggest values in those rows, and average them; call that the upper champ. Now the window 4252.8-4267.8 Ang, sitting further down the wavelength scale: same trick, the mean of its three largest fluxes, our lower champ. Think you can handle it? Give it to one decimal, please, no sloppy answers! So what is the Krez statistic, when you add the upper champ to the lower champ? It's 26.0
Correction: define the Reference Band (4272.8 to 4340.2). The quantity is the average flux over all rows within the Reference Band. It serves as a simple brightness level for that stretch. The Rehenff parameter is 11.9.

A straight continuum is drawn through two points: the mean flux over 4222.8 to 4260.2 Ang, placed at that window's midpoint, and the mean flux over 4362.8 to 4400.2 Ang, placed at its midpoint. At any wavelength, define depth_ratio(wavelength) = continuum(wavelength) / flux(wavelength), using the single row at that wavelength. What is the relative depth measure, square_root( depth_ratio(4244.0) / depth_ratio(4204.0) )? 1.05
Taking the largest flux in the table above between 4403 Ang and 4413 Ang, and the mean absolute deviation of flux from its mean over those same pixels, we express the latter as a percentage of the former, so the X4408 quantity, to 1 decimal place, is 3.0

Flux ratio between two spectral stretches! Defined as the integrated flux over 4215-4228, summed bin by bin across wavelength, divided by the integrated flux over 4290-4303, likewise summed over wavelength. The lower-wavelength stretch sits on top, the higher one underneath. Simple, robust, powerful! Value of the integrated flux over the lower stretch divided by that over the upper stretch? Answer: 1.10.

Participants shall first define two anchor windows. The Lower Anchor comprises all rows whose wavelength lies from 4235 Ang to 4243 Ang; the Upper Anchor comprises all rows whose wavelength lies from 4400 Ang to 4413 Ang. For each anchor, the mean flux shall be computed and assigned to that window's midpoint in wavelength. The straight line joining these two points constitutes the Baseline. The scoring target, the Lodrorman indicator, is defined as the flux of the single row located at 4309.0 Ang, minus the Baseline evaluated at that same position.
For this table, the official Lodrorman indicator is -2.5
